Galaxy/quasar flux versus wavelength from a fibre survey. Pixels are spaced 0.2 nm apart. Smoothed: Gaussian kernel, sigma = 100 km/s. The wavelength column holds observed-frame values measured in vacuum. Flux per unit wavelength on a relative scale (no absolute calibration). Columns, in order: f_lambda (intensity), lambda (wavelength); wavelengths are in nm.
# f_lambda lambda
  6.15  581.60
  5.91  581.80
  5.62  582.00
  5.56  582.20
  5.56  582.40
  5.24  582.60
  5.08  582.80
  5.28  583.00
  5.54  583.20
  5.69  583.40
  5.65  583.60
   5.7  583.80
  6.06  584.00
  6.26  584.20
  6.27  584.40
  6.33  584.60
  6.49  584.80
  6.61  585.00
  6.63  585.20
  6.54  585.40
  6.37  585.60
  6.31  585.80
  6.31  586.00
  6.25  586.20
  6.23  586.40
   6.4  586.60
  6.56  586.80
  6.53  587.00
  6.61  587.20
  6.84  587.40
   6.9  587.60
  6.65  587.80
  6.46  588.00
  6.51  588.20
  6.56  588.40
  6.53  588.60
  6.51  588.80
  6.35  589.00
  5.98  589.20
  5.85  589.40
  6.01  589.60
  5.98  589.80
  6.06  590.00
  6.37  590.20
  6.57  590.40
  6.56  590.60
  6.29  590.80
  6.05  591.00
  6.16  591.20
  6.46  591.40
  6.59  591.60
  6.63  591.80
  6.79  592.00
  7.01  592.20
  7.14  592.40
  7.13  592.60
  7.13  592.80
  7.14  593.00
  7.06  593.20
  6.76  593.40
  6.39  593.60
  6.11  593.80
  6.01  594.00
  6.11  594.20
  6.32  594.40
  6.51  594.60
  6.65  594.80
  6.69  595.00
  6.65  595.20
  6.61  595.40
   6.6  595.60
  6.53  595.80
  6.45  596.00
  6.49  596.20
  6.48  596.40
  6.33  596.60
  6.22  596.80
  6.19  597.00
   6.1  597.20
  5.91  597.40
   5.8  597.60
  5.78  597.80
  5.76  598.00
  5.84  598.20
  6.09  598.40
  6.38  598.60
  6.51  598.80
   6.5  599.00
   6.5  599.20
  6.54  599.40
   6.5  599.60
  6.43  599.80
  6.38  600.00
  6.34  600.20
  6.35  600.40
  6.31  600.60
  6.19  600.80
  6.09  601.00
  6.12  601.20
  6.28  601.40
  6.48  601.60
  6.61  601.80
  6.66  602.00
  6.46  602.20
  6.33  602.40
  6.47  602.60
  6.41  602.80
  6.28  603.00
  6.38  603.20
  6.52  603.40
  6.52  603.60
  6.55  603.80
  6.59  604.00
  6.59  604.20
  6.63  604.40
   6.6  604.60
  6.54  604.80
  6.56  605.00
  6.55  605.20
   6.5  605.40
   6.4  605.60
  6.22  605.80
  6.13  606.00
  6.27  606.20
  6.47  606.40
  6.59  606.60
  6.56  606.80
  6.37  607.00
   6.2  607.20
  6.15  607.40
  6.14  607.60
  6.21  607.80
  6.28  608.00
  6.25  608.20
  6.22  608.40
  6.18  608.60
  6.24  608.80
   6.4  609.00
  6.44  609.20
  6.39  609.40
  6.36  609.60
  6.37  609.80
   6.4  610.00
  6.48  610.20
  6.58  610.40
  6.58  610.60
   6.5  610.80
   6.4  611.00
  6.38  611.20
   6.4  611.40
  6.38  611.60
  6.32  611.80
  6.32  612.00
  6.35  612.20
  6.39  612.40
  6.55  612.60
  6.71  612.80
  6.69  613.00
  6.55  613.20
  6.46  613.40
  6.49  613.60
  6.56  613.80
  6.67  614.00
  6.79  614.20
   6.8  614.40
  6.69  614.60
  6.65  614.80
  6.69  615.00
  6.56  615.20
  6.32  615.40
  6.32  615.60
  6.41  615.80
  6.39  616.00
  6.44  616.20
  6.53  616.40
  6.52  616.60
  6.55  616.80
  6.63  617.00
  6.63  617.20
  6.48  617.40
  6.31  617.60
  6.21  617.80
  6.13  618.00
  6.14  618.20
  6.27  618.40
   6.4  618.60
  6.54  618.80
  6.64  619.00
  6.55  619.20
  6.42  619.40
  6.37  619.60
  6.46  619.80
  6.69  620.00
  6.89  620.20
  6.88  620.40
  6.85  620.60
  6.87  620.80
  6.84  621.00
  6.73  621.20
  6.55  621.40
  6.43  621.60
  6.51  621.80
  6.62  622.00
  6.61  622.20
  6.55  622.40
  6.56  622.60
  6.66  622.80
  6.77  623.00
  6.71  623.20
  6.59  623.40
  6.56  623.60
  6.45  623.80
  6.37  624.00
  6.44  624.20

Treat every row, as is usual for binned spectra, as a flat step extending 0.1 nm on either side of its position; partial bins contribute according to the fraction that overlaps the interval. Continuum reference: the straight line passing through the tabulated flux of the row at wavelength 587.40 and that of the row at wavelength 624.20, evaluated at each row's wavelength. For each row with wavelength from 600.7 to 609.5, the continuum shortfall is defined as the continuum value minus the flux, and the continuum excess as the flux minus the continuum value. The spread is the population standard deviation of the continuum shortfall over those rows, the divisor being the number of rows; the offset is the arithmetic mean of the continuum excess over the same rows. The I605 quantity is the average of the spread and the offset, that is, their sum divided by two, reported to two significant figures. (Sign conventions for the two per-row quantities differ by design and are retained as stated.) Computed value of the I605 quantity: -0.049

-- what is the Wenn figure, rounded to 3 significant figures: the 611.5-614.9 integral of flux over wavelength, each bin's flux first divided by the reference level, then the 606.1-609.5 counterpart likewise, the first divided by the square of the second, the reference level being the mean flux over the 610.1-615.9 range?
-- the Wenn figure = 0.315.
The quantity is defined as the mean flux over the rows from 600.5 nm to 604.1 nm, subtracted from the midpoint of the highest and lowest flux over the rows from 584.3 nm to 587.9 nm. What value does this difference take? 0.16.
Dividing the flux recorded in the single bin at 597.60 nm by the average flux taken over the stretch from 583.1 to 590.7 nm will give 0.918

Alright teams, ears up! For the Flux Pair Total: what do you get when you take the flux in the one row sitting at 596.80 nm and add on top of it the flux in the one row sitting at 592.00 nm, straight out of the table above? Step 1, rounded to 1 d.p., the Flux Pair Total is 13.0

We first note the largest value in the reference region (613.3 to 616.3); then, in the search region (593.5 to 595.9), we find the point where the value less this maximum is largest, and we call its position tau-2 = 595.00 nm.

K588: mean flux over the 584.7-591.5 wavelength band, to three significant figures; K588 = 6.40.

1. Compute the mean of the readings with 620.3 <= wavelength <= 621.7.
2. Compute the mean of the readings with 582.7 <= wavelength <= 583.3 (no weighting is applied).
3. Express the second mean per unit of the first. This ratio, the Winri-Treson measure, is 0.79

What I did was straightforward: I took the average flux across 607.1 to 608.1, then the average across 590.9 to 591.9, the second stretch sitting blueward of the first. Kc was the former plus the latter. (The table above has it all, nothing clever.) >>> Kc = 12.6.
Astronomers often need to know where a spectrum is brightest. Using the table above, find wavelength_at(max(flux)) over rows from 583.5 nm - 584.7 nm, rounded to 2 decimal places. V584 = 584.60 nm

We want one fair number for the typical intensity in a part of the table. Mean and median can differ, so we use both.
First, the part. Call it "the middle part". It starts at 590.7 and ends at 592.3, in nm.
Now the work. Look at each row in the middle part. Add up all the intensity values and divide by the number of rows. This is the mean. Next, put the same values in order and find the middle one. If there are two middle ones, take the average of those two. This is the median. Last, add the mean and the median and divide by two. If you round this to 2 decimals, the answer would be 6.51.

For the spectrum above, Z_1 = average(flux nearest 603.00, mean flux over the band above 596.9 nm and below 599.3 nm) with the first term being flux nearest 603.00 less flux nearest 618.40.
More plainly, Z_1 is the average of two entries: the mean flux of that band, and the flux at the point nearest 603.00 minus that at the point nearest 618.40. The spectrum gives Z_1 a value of 3.06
